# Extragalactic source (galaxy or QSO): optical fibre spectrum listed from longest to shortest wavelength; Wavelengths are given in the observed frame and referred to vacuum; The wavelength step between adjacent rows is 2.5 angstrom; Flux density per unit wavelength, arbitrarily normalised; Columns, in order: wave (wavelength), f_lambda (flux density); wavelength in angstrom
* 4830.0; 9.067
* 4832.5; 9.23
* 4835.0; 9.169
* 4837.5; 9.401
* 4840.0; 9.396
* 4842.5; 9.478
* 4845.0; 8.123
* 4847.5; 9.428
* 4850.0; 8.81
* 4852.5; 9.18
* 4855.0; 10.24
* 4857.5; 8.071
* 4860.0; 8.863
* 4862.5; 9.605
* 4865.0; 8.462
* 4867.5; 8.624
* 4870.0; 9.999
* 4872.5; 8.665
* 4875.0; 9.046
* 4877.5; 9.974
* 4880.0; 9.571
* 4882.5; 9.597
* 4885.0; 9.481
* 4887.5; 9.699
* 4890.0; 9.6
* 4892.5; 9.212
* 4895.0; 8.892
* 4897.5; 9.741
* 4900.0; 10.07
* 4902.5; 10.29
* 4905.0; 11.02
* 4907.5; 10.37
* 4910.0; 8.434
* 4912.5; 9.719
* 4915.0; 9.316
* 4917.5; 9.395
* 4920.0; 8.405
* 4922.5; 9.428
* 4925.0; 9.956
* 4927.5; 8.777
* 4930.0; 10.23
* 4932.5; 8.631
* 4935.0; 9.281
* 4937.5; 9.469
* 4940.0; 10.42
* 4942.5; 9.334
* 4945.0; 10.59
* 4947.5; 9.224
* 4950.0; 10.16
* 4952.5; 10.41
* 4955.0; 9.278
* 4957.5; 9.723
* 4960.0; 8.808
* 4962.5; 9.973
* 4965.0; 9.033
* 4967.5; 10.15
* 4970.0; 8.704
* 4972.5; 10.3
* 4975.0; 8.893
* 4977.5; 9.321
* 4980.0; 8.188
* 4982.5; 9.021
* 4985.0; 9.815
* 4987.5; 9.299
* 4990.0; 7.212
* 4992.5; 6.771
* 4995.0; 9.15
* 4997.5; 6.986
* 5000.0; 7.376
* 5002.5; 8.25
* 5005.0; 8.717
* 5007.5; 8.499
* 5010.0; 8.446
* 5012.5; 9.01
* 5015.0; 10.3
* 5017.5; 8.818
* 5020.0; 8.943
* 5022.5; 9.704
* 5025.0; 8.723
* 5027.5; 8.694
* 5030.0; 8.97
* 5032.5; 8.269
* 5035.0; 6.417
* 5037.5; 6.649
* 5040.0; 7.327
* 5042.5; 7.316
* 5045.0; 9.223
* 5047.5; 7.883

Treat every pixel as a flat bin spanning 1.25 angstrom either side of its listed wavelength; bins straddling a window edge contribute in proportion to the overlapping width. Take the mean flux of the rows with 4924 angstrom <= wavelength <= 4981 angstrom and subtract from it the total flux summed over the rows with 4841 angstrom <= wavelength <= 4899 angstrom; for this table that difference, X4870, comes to -203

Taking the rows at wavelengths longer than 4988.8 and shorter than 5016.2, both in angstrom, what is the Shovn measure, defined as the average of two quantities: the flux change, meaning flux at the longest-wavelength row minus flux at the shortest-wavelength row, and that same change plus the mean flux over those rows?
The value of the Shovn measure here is 7.21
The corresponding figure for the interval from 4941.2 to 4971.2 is 4.18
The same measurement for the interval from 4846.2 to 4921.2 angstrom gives 3.67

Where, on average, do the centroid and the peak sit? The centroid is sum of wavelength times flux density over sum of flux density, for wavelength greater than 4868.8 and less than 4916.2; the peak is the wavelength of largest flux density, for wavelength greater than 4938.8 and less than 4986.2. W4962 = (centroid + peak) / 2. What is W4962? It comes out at 4918.8 angstrom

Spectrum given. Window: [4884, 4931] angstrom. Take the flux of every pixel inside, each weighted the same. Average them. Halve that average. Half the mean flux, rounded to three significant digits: 4.79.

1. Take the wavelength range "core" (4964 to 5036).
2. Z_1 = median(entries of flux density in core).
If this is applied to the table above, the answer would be 8.8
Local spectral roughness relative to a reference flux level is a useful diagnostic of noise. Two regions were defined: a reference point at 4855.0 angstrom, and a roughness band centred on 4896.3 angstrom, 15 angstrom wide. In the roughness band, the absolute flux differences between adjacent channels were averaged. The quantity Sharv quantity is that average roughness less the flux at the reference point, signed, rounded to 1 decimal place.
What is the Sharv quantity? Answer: -9.8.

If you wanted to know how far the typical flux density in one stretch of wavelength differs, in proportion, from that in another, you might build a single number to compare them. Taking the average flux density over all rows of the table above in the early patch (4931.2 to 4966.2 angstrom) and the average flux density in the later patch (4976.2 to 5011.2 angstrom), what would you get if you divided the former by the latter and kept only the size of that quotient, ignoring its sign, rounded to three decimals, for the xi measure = 1.148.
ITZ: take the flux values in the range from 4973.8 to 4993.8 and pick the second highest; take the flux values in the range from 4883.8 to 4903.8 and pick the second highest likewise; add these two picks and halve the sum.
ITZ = 9.70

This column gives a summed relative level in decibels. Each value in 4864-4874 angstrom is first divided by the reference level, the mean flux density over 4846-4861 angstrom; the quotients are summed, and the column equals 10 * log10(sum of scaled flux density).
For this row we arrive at 5.9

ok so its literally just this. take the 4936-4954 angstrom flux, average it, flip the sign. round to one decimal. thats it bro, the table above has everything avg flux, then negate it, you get -9.9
